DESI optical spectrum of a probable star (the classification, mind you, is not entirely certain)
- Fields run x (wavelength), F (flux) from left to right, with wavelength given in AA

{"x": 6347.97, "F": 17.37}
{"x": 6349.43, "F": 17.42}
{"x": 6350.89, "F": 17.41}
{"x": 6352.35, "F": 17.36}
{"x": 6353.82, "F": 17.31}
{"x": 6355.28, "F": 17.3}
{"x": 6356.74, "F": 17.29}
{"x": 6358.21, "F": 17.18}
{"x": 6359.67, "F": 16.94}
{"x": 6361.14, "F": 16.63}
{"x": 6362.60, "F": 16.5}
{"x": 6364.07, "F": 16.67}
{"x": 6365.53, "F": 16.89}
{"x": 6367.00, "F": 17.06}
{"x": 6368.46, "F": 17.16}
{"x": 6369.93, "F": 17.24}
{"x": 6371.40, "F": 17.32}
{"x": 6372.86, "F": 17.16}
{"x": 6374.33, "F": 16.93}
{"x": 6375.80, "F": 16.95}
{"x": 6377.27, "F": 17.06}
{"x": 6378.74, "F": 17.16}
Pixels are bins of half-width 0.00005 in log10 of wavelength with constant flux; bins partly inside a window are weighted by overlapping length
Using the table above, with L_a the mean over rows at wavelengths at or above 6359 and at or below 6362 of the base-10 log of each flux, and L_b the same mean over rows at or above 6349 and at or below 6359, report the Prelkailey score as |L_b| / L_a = 1.01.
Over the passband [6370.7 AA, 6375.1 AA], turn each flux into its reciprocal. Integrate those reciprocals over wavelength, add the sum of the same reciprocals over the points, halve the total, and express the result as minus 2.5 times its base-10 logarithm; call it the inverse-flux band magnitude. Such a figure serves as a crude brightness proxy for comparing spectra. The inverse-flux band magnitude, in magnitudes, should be 1.66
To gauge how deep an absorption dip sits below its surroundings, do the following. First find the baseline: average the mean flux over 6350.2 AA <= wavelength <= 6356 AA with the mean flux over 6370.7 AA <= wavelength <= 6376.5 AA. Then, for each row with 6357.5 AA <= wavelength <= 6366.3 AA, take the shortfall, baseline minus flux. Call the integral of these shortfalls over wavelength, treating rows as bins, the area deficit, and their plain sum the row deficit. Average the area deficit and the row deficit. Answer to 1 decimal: 3.1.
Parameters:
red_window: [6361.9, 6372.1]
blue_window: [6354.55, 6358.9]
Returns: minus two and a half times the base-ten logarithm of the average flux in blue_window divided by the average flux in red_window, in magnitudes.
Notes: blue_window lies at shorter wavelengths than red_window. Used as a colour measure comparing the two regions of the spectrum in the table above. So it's -0.018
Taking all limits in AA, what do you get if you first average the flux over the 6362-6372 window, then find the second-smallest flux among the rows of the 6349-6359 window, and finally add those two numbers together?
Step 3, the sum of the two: 34.3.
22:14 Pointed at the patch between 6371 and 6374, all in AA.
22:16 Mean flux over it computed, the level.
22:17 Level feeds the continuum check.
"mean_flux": 17.2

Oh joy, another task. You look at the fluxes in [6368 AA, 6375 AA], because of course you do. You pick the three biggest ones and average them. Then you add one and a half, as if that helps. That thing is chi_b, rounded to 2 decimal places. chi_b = 18.74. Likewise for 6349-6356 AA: 18.90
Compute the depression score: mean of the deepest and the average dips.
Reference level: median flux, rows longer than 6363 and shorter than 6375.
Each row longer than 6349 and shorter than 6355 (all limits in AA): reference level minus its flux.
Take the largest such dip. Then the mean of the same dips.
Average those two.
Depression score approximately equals -0.23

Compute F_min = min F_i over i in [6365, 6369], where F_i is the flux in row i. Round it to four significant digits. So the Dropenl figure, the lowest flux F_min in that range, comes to 16.89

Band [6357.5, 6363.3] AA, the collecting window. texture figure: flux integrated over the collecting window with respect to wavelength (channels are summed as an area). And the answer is 98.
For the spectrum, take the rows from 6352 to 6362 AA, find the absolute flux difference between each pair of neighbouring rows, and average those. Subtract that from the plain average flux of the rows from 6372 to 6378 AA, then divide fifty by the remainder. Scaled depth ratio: 2.96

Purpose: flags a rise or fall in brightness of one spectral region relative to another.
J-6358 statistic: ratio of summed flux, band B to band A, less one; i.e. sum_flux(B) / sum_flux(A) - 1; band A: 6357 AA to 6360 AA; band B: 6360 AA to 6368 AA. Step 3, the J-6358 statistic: 1.5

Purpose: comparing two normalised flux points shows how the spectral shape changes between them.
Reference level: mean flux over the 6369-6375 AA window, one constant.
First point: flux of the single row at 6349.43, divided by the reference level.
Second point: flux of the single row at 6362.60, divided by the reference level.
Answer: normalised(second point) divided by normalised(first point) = 0.95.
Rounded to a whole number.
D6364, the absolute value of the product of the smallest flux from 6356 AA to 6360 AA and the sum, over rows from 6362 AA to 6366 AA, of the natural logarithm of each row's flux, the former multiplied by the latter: 143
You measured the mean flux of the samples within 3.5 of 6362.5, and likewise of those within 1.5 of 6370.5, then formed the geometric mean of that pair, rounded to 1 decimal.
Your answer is 17.0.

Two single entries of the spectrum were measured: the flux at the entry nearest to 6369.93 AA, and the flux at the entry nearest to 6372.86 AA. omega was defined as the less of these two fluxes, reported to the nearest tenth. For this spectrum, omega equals 17.2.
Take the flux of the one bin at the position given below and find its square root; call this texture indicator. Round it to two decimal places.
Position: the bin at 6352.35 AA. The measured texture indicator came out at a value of 4.17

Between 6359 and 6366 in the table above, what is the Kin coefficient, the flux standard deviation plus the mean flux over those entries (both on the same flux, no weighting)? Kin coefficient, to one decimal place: 16.9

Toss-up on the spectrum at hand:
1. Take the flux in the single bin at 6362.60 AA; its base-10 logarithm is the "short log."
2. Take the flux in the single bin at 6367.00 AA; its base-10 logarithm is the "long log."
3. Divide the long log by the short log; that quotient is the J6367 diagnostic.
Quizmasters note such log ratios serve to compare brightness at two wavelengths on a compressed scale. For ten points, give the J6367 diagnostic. 1.01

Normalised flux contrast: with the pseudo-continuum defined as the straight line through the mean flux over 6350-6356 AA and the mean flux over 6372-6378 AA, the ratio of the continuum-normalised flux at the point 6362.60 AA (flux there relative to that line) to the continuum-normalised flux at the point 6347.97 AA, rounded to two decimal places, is 0.96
